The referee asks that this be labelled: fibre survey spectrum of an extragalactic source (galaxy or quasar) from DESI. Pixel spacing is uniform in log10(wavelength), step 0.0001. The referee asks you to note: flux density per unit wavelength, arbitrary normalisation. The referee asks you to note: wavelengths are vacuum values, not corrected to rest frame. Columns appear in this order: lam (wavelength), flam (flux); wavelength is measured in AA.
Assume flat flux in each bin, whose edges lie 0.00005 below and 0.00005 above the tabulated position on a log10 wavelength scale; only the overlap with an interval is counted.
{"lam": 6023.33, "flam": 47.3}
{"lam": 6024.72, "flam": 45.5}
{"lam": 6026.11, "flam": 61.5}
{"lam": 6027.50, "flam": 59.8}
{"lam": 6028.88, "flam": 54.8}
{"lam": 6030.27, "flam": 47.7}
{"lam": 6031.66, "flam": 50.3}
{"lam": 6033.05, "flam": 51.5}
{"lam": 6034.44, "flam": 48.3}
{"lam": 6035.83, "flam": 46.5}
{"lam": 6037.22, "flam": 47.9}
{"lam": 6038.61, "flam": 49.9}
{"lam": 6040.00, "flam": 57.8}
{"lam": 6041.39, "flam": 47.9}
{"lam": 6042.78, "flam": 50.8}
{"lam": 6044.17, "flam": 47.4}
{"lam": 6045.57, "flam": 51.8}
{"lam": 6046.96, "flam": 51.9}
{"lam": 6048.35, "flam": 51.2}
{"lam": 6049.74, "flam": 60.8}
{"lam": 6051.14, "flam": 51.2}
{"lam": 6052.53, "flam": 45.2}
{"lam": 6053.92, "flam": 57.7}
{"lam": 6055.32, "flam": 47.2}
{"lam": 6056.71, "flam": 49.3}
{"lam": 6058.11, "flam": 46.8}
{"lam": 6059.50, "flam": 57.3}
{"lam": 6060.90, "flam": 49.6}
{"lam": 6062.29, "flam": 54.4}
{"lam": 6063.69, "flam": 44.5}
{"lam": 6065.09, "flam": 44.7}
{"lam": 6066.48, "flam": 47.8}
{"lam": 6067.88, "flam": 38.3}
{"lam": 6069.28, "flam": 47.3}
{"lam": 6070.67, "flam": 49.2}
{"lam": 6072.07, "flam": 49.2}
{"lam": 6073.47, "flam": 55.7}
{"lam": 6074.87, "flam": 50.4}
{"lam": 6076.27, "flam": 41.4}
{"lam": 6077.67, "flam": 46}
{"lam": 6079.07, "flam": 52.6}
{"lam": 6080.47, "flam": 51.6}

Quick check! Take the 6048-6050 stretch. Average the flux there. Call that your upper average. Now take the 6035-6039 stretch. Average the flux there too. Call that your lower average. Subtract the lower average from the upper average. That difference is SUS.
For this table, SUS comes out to 7.9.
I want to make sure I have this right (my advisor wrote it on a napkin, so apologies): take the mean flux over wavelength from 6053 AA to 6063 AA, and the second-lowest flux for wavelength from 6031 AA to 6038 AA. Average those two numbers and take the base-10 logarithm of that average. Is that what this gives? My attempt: 1.70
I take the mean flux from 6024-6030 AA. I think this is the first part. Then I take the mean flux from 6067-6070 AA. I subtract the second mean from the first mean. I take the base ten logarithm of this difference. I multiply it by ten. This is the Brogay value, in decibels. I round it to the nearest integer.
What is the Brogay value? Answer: 11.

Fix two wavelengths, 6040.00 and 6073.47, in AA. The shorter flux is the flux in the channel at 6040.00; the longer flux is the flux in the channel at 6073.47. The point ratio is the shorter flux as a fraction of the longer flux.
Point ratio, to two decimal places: 1.04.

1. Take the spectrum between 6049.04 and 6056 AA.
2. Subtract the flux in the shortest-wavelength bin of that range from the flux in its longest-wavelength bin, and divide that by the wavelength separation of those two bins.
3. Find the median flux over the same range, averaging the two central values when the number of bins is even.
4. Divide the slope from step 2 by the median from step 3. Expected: -0.048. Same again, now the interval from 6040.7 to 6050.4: 0.030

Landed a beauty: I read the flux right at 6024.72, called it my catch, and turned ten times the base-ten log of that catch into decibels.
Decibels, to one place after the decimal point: 16.6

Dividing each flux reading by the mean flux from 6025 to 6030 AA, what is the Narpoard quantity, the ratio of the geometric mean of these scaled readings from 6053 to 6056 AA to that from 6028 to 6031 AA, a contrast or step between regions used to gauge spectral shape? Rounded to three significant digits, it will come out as 1.02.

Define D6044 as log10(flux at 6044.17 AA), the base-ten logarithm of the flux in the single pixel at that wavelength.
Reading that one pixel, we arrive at 1.68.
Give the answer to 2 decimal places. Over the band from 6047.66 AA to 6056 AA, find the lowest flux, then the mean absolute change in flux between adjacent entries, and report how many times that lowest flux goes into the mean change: 0.21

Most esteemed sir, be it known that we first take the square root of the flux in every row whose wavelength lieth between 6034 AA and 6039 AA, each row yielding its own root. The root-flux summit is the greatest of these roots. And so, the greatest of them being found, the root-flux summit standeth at 7.1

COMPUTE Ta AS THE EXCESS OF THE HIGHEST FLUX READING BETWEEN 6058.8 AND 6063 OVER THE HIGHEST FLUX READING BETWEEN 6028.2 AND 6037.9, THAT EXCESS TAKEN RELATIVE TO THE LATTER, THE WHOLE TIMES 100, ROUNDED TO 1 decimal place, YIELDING 4.6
